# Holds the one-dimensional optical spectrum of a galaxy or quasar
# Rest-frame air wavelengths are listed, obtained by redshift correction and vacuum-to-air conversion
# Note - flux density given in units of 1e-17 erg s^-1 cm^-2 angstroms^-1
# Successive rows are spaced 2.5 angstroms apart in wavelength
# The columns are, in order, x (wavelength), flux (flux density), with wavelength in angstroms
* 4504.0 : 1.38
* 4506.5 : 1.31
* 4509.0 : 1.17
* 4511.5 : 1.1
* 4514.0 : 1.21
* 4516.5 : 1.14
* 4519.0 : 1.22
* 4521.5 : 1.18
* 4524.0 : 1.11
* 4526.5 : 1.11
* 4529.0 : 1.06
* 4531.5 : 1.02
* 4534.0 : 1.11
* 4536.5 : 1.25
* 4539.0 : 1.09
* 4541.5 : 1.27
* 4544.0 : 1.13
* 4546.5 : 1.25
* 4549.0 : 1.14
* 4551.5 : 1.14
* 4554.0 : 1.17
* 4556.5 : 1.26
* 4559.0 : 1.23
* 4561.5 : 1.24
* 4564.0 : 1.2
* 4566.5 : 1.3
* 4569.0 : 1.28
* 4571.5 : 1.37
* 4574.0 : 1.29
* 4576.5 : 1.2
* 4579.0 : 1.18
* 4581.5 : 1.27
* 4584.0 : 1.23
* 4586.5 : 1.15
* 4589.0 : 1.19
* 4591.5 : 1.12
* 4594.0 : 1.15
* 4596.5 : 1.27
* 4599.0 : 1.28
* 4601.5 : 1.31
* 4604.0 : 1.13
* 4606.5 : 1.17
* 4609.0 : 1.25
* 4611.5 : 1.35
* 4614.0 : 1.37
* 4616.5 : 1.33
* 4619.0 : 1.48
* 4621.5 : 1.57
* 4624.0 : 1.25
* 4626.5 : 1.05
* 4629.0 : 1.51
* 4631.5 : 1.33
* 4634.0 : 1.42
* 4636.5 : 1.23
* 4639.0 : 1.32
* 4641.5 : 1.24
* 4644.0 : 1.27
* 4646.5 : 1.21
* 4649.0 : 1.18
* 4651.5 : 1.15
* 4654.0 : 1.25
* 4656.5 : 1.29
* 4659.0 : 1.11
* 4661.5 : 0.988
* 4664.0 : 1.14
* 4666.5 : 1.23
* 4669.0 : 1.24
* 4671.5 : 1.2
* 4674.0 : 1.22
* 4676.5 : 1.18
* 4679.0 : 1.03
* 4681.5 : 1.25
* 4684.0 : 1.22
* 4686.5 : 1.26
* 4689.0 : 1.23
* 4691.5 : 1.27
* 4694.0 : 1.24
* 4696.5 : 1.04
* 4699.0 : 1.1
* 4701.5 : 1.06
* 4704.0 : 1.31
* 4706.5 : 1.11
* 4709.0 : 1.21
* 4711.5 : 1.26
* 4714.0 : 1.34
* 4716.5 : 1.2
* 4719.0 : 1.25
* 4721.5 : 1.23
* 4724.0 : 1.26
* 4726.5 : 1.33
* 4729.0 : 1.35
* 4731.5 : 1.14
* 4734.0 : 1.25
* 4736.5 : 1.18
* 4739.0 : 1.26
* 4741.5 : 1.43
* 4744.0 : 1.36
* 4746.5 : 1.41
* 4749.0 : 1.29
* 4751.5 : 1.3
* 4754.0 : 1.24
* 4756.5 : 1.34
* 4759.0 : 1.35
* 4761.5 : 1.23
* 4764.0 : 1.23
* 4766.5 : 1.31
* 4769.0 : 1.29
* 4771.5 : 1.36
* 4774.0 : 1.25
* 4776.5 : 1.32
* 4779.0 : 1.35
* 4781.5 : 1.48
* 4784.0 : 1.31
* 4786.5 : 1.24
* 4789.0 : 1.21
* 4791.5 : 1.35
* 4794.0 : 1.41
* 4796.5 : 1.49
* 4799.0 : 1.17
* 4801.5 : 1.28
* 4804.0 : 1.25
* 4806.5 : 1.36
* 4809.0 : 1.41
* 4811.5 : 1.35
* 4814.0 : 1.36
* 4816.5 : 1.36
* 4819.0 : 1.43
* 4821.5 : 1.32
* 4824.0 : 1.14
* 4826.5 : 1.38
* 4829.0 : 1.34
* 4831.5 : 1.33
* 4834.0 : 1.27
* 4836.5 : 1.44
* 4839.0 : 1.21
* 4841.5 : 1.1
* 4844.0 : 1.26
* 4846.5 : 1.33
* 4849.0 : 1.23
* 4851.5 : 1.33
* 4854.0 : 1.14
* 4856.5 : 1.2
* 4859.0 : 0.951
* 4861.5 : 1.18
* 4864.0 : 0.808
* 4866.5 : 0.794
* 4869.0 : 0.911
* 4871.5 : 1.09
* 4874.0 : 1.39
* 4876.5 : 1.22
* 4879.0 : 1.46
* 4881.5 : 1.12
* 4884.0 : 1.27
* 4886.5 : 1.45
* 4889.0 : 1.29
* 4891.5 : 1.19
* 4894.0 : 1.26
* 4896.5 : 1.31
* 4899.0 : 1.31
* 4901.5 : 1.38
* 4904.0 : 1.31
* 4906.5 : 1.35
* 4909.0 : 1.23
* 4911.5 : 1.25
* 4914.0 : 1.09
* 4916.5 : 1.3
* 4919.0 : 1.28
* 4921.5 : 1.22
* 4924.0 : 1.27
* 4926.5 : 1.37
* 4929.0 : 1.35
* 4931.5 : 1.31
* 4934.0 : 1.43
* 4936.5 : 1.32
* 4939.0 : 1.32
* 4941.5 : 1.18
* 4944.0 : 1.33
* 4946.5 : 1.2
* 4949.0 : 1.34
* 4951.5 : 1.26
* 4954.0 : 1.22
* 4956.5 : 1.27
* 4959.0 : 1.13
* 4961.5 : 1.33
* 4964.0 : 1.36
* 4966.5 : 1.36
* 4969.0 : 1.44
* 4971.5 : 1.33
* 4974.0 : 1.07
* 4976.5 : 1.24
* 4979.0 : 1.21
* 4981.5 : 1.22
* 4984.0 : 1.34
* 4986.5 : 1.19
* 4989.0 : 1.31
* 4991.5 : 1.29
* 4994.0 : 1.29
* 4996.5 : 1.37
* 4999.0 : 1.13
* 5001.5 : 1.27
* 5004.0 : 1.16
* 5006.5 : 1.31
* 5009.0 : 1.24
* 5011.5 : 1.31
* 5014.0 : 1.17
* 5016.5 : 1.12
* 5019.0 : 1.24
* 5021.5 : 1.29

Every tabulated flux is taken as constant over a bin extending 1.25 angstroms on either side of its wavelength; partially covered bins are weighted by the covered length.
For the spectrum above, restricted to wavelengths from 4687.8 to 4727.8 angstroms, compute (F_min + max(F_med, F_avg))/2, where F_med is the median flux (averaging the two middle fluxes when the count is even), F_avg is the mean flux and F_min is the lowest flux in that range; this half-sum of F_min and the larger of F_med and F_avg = 1.14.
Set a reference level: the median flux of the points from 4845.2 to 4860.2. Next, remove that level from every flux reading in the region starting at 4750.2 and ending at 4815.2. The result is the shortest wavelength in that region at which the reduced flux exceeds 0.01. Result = 4751.5 angstroms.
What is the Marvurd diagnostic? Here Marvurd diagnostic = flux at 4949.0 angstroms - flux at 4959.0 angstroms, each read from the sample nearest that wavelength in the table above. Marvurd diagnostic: 0.21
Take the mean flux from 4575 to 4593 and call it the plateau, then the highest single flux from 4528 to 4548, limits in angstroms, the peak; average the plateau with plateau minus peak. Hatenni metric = 0.56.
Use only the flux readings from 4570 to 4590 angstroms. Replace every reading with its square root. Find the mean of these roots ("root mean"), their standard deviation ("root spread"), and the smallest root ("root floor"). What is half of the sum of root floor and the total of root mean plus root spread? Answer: 1.11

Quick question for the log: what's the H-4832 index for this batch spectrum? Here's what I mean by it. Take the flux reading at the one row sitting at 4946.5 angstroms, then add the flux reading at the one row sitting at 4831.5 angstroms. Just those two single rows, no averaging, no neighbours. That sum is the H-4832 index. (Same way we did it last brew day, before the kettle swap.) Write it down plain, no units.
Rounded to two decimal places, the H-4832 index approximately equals 2.53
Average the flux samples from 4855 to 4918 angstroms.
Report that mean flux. 1.20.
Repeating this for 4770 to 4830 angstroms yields 1.33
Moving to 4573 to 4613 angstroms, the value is 1.22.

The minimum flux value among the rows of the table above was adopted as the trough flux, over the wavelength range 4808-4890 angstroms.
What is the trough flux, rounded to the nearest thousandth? 0.794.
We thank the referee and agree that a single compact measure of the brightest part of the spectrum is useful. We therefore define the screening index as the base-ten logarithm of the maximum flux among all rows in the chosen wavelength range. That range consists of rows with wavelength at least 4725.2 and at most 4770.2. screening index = 0.16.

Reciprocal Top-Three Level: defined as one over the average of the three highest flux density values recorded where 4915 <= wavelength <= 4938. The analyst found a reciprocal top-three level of 0.723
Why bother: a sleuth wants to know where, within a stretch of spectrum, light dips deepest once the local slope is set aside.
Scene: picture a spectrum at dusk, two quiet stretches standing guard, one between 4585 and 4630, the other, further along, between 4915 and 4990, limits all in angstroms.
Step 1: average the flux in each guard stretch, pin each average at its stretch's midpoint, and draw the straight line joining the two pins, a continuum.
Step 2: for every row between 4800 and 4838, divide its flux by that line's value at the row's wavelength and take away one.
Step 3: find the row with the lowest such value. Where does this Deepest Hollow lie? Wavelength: 4824.0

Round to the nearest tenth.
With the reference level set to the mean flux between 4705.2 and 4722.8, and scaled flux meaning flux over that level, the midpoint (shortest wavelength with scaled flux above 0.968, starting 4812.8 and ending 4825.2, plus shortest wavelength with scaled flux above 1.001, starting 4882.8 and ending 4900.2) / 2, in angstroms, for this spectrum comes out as 4849.0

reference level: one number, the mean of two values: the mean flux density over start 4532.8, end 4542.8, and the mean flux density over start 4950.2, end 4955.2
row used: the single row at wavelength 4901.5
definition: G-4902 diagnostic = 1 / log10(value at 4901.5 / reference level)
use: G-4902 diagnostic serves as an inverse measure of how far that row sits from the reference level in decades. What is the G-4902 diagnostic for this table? 18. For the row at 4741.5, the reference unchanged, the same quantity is 14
